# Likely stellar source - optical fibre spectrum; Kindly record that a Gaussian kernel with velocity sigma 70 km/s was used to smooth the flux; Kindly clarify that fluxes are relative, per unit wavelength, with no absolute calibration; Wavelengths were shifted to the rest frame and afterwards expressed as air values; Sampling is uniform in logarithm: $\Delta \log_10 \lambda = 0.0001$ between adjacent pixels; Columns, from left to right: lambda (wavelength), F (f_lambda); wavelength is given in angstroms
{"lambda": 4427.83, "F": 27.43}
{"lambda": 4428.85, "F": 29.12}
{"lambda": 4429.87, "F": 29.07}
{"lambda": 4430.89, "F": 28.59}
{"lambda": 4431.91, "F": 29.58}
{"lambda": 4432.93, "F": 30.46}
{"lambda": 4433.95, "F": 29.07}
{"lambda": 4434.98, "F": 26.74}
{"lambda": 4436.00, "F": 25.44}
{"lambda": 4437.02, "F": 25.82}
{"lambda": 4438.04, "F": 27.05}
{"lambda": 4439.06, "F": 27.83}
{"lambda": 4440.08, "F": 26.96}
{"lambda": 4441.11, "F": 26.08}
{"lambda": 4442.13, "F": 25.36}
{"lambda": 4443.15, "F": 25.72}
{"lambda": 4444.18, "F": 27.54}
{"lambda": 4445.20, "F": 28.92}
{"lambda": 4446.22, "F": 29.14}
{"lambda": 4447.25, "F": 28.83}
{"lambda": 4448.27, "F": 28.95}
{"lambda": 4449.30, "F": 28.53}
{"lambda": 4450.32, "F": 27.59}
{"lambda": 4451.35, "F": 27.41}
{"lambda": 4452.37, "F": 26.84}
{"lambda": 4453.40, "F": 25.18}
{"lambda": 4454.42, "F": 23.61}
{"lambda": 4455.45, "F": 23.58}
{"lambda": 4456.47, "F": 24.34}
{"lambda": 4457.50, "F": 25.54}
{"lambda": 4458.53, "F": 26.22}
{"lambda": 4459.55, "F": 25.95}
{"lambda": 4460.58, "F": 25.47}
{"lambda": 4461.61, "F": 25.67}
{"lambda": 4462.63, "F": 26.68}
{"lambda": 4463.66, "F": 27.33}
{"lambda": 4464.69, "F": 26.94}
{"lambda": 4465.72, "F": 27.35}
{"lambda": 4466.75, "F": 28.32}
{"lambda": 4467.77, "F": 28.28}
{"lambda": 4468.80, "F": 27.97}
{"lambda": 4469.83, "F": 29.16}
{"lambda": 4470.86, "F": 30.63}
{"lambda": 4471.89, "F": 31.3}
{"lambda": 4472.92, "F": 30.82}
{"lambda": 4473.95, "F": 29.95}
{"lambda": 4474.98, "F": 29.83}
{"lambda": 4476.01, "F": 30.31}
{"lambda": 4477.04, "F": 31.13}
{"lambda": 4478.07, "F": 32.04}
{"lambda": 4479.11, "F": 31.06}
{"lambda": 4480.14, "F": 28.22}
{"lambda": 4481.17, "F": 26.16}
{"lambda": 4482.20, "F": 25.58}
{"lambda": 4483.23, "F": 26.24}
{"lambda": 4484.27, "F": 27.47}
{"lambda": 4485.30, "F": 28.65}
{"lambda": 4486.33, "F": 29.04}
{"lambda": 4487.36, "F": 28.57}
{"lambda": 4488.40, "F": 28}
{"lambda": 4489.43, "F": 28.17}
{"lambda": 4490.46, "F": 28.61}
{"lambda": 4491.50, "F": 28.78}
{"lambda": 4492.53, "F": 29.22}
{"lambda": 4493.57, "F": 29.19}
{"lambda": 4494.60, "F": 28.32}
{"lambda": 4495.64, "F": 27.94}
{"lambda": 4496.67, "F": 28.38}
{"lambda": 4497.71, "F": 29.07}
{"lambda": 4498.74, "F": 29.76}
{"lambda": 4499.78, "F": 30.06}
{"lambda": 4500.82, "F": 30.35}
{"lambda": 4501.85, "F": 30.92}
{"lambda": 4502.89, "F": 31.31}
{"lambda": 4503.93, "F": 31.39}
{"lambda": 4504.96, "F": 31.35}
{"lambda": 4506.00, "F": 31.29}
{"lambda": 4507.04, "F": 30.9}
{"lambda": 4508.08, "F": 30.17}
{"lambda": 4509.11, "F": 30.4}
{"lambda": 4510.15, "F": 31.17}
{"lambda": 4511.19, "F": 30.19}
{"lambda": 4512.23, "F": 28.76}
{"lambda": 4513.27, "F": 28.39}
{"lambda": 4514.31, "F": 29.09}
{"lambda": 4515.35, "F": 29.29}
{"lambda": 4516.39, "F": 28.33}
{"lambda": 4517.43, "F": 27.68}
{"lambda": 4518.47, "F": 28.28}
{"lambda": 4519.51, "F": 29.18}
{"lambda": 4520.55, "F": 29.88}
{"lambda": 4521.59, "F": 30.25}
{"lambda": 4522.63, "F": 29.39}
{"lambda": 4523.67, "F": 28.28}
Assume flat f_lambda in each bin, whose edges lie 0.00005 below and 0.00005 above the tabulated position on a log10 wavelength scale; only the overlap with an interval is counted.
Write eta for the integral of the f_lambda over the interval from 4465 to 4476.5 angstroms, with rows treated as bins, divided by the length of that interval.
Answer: 29.4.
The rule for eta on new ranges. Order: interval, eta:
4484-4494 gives 28.6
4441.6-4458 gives 26.7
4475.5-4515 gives 29.4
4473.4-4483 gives 29.3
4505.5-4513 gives 30.3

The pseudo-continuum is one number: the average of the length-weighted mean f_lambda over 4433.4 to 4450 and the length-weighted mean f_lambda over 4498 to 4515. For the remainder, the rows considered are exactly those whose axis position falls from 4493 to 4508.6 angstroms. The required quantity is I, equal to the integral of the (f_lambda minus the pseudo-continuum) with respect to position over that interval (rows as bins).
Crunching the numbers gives 18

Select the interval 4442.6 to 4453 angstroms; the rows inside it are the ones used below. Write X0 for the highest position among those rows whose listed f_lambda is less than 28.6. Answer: 4452.37 angstroms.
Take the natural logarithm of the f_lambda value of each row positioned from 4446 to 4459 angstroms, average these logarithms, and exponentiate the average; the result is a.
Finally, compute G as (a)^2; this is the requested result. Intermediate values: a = 26.5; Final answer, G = 704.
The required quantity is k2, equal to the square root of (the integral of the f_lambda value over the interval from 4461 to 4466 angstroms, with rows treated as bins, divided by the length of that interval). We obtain 5.17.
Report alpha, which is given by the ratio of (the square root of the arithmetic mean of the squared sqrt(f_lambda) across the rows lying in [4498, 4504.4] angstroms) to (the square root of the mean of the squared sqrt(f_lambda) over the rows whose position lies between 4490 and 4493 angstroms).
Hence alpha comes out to 1.03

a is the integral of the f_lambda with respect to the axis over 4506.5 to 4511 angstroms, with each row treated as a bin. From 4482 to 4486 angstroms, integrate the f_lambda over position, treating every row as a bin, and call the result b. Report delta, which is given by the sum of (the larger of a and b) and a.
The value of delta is 276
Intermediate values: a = 138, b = 109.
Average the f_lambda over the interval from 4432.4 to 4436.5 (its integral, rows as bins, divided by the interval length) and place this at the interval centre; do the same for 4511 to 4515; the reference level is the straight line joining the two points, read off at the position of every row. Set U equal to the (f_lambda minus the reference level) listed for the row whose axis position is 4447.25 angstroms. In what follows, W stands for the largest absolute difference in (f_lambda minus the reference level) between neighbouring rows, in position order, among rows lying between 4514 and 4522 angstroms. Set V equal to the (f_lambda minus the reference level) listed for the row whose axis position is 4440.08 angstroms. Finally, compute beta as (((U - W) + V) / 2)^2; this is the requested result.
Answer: 0.4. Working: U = 0.8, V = -1.0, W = 1.0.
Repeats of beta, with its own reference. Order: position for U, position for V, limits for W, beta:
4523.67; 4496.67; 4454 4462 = 1.5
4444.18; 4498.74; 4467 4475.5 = 0.2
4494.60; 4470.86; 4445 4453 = 0.2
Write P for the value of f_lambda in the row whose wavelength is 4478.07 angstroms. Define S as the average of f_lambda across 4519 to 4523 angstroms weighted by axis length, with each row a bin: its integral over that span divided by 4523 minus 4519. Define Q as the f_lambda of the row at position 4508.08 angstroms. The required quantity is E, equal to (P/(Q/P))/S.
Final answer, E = 1.15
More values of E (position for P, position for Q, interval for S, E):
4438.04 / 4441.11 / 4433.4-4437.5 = 1.05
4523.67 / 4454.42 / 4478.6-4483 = 1.22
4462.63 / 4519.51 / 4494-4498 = 0.86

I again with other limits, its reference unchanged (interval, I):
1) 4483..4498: -7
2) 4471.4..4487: 5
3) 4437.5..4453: -21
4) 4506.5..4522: 9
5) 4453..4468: -43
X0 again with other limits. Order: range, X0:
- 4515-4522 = 4518.47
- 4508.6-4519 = 4518.47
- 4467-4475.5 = 4468.80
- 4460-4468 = 4467.77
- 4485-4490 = 4489.43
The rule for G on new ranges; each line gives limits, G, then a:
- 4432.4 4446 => 735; 27.1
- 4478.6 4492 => 784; 28.0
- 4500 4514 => 930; 30.5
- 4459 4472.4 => 768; 27.7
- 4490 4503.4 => 862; 29.4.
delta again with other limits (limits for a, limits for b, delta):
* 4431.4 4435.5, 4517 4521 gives 237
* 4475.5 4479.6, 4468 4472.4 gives 258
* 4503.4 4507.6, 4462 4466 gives 262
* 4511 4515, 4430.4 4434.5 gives 236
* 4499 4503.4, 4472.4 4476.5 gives 269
